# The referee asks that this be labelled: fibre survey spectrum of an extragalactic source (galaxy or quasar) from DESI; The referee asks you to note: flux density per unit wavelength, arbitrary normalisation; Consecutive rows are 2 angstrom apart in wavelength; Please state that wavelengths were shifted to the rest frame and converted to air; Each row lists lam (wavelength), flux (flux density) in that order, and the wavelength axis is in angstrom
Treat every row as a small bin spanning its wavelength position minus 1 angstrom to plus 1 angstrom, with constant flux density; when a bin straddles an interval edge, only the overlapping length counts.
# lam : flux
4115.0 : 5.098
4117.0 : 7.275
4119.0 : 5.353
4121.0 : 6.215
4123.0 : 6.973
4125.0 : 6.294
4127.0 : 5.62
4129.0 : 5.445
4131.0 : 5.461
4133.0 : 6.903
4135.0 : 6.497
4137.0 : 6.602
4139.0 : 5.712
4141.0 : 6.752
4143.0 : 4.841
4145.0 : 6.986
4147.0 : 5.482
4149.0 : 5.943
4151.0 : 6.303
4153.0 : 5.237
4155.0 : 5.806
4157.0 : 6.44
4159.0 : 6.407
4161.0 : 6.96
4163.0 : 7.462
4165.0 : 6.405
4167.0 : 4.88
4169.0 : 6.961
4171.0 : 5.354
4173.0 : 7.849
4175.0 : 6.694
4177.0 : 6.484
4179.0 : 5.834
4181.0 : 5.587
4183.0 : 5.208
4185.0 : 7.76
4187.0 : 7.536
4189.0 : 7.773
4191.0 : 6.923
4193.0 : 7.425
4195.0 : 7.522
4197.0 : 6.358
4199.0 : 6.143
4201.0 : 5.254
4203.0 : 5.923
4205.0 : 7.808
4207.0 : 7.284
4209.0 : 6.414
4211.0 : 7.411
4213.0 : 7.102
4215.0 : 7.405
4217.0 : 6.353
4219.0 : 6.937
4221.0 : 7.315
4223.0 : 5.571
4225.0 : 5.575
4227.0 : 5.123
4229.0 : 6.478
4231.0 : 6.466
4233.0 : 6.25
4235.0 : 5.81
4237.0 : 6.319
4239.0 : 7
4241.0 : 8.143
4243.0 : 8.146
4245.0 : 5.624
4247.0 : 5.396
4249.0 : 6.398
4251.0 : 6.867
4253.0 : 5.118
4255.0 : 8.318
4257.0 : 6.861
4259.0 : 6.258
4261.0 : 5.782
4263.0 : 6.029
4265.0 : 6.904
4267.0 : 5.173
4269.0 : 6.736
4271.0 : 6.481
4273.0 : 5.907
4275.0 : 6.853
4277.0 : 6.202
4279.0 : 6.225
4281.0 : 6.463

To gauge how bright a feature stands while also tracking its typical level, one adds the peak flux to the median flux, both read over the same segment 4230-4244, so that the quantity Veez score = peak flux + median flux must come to 14.61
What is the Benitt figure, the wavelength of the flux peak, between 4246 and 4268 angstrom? 4255.0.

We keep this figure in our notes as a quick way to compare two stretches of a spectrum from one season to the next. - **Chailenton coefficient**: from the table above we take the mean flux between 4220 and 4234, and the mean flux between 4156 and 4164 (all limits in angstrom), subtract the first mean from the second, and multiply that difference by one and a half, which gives 1.1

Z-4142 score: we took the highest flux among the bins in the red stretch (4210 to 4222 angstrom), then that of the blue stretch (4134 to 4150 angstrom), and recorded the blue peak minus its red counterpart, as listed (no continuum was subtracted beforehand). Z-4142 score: -0.4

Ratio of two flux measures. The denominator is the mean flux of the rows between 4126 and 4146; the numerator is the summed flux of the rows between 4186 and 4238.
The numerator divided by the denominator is 28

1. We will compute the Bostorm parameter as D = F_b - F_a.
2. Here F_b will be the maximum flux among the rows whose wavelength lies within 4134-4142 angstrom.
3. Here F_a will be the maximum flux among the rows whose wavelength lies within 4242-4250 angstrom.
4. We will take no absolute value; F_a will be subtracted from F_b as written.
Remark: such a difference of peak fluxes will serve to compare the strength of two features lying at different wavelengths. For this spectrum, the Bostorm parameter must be -1.39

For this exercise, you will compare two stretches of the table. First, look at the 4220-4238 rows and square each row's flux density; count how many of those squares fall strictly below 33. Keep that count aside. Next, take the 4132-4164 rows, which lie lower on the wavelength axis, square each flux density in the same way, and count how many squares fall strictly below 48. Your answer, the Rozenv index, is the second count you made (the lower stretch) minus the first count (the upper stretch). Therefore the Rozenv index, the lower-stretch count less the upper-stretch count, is 10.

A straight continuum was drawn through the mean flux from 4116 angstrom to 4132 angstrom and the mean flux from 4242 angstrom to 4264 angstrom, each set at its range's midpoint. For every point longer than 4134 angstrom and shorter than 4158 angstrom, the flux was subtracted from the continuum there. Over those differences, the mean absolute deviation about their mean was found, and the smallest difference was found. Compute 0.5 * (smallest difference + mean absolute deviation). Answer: -0.1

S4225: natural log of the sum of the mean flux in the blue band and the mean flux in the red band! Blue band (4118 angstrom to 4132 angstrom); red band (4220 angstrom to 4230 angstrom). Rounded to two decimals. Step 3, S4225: 2.48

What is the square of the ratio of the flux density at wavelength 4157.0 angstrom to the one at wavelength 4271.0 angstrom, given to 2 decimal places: 0.99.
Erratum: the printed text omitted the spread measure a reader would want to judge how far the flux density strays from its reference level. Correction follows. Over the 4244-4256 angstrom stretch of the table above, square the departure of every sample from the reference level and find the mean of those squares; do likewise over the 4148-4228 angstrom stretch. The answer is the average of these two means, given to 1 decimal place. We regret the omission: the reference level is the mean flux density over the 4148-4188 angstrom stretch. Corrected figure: 1.0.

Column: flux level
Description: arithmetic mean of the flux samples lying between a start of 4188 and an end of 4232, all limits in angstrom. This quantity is 6.66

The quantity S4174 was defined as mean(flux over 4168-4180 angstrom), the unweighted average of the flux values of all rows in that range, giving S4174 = 6.5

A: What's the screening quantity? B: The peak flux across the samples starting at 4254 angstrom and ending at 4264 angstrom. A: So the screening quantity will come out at 8.318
